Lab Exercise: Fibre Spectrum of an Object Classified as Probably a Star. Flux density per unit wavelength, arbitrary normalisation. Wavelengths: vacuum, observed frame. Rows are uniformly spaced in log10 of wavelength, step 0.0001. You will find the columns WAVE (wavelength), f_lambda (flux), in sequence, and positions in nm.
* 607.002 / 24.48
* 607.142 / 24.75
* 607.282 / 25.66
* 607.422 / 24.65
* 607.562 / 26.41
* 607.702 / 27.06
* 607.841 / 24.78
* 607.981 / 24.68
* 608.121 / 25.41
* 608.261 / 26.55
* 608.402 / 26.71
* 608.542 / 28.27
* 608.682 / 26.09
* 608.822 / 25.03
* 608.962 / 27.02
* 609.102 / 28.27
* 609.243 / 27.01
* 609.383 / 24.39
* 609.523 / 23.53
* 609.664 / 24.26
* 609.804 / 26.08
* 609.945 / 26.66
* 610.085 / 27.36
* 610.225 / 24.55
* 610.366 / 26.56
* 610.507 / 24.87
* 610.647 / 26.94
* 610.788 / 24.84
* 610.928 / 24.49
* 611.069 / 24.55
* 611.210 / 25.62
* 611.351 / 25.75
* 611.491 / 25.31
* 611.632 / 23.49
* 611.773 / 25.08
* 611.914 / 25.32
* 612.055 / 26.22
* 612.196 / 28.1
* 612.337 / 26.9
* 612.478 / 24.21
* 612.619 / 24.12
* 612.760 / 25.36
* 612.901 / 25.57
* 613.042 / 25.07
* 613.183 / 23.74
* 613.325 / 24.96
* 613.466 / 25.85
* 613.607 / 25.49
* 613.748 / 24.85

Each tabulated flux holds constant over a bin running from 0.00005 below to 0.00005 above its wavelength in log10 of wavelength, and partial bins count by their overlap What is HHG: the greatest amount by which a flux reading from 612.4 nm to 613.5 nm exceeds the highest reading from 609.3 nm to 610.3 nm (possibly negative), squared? 2.3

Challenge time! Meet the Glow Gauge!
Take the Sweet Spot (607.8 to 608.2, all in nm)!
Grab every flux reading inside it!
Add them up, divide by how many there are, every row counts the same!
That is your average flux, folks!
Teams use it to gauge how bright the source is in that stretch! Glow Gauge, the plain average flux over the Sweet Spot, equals 25.0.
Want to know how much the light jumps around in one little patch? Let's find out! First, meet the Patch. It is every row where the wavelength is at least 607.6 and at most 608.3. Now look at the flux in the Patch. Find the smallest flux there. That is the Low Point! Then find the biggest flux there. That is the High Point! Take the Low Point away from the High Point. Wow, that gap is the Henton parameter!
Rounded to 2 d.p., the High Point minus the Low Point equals 2.38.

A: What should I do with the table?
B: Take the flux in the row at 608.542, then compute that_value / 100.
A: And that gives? 0.283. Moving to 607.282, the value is 0.257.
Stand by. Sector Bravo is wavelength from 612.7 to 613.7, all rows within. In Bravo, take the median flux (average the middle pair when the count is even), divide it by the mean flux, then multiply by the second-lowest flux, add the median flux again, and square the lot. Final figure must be 2553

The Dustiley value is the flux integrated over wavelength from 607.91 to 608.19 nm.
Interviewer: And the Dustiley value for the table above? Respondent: 7.0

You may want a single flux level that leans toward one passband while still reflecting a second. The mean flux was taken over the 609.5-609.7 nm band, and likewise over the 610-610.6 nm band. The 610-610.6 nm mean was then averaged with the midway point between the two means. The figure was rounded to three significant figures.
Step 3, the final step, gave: 25.4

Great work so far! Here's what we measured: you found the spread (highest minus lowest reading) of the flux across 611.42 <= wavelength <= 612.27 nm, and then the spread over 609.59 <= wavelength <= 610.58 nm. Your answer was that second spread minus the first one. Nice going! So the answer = -1.5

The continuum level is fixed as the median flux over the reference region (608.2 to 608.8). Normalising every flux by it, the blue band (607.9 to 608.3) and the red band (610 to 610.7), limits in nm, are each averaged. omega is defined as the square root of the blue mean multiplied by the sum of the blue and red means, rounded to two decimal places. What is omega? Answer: 1.36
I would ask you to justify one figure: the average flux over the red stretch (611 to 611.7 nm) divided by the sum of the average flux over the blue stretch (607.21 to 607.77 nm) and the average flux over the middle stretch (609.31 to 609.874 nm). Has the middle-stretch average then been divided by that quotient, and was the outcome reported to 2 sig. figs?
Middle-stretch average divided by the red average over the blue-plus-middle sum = 50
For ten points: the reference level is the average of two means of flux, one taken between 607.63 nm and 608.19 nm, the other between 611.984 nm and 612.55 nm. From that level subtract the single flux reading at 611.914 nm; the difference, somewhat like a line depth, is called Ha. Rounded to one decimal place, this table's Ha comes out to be 0.6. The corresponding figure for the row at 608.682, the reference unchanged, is -0.2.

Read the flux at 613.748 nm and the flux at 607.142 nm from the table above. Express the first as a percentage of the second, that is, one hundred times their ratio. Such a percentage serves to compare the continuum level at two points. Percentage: 100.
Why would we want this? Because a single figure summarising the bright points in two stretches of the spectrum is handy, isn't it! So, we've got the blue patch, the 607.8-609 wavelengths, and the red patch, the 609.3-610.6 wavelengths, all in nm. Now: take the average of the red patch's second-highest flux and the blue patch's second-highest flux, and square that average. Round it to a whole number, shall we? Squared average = 720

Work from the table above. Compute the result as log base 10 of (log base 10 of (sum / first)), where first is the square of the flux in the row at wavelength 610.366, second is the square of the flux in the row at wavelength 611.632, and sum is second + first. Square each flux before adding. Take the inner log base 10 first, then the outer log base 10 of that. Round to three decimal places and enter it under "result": -0.600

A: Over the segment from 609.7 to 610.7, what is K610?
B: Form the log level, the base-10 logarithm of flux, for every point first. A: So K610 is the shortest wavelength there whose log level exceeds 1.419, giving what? 609.945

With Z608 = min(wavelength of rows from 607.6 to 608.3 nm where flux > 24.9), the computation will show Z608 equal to 607.702 nm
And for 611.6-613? 611.773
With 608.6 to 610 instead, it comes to 608.682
